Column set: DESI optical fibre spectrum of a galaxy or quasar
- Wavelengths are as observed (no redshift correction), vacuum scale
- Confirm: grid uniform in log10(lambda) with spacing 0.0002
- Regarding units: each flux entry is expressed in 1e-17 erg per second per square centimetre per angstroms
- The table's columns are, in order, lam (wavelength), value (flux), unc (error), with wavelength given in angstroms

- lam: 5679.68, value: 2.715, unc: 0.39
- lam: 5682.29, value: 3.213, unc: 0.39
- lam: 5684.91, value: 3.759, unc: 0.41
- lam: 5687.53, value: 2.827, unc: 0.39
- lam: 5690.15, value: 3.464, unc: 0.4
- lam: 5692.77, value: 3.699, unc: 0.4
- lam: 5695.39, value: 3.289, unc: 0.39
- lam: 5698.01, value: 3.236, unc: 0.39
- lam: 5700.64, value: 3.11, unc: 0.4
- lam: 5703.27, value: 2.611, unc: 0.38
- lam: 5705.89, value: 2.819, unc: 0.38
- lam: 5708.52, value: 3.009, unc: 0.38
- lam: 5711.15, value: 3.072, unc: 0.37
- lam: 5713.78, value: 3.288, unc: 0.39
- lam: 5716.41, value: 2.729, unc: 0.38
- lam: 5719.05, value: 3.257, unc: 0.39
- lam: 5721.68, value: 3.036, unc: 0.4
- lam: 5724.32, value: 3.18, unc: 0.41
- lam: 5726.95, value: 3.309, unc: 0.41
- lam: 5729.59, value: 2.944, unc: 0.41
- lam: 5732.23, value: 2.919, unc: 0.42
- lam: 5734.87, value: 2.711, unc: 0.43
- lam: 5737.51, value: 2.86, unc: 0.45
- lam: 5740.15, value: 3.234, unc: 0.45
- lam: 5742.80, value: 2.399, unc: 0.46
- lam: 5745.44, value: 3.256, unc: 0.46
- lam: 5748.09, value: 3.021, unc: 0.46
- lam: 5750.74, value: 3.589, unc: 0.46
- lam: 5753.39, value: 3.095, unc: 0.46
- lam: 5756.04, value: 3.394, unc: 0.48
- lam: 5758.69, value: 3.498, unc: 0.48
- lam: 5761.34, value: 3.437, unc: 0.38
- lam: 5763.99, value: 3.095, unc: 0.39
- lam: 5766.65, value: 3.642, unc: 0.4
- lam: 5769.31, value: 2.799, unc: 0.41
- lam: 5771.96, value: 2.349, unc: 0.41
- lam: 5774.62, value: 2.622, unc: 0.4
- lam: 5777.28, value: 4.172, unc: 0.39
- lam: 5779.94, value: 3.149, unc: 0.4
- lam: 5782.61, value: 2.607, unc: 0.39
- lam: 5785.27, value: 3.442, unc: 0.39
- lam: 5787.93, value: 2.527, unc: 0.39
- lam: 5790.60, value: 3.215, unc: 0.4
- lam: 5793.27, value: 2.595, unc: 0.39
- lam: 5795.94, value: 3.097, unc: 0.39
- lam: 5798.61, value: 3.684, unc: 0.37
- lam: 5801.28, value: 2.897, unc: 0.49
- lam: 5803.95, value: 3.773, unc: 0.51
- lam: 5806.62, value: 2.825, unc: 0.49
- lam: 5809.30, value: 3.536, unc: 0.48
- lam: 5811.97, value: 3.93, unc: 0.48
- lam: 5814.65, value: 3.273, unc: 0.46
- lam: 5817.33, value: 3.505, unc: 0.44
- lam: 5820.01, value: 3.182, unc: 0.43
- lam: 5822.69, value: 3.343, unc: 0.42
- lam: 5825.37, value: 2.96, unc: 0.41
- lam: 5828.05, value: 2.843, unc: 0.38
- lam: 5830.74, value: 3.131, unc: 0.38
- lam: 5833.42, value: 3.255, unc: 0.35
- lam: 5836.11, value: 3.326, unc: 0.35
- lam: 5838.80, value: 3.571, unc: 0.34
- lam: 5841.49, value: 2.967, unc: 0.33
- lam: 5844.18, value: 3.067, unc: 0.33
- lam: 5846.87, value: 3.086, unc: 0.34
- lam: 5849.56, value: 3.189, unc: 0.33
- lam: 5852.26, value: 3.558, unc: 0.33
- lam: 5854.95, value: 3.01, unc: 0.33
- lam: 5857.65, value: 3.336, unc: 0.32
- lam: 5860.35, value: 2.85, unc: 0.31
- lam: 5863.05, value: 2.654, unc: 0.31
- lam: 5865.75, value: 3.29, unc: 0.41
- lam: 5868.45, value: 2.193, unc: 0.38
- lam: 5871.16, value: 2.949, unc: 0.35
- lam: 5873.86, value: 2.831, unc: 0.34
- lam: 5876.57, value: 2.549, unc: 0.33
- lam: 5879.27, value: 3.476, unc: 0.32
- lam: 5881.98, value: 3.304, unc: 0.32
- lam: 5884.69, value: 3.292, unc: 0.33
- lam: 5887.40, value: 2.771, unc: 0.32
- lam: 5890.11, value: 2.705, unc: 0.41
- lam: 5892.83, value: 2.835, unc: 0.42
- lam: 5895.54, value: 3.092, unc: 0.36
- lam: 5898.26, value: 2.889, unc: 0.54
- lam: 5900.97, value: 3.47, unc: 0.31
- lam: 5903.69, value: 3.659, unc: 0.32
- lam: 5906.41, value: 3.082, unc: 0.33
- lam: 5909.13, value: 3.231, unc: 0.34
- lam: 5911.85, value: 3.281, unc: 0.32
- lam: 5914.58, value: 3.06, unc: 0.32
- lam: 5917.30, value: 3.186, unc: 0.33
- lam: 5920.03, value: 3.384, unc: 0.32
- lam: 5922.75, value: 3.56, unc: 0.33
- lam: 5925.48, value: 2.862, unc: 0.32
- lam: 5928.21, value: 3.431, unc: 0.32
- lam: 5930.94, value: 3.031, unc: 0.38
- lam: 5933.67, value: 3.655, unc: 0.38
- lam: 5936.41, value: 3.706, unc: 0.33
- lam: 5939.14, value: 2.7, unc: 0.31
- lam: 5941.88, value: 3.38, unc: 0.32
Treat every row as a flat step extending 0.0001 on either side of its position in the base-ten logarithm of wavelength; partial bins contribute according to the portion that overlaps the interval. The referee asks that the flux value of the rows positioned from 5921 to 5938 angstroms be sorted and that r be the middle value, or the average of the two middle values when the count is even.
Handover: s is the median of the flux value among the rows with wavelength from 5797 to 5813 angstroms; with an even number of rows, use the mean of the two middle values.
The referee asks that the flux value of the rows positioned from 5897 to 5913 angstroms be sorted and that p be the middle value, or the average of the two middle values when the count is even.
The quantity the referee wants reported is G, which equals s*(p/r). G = 3.4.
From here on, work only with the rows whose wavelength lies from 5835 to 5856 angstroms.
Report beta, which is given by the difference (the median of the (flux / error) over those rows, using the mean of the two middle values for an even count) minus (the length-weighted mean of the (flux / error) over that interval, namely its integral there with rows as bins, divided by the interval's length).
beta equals -0.23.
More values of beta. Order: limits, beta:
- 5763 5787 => 0.09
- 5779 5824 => -0.10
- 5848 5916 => 0.22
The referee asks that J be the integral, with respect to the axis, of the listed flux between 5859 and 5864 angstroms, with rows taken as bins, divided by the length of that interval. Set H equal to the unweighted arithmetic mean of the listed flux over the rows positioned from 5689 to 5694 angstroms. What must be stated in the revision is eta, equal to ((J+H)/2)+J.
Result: 5.9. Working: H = 3.58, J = 2.76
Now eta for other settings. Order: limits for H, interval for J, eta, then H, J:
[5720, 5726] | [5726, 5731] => 6.2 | 3.11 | 3.11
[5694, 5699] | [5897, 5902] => 6.4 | 3.26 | 3.17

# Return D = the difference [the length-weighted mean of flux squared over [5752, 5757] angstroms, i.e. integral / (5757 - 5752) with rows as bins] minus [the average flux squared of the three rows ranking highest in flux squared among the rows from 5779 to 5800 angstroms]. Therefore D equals -1.4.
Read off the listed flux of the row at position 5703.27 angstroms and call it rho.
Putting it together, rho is 2.611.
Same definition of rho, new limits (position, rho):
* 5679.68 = 2.715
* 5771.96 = 2.349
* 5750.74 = 3.589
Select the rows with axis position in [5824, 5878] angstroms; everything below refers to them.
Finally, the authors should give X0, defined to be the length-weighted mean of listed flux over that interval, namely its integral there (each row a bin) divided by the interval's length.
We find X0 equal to 3.03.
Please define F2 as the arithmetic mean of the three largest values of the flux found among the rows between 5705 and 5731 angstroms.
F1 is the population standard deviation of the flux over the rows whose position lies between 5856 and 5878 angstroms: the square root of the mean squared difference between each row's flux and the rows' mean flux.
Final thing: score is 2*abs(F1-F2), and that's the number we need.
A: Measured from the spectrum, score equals 5.86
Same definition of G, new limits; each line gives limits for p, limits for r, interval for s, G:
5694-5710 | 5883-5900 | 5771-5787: 3.1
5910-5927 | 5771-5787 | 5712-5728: 3.6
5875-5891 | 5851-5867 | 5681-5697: 3.2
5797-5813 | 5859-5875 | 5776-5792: 4.0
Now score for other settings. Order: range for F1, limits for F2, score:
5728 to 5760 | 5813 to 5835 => 6.09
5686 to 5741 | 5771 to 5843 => 7.39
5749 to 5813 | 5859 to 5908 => 6.12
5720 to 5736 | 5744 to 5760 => 6.60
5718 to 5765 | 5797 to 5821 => 7.02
